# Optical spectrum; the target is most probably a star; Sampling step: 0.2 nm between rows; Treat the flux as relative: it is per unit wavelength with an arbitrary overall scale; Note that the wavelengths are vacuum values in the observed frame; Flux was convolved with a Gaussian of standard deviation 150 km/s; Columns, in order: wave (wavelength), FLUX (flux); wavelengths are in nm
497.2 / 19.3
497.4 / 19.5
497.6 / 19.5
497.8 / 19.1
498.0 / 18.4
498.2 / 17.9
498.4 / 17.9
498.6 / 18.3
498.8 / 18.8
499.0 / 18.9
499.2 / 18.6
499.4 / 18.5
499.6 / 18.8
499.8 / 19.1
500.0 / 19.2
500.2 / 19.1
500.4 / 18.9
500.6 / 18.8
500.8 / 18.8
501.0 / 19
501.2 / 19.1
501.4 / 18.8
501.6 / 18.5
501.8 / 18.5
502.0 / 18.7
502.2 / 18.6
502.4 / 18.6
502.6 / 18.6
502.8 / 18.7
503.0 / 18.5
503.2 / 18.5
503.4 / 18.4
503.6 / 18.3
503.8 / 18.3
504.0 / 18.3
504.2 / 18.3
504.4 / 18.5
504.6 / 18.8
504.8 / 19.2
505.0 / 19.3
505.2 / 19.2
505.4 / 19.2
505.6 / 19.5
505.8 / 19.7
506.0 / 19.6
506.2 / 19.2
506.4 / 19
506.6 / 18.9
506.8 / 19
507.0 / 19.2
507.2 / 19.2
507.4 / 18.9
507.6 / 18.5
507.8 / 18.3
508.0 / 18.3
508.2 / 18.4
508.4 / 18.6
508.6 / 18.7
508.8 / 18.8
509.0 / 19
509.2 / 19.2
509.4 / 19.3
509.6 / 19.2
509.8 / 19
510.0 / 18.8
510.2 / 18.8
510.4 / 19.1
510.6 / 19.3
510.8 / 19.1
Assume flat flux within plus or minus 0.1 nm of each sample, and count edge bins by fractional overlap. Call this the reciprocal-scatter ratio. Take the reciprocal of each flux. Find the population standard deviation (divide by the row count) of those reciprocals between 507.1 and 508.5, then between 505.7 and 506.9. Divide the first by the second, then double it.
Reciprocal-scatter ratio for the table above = 2.1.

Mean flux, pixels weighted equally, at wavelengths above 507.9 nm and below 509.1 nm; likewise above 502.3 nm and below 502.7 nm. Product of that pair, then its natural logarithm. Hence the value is 5.85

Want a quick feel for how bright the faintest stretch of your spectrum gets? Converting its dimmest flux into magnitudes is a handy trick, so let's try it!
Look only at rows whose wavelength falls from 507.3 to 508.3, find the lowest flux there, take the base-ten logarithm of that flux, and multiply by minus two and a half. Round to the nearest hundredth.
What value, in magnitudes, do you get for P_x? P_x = -3.16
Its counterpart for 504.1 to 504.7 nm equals -3.16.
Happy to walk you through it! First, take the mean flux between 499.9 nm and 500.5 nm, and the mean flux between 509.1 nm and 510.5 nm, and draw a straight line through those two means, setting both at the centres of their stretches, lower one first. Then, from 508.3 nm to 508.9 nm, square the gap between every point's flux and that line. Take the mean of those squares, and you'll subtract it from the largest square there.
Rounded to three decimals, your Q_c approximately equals 0.075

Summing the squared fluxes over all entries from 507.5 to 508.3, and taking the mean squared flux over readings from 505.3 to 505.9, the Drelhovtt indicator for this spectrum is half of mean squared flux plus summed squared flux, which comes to 865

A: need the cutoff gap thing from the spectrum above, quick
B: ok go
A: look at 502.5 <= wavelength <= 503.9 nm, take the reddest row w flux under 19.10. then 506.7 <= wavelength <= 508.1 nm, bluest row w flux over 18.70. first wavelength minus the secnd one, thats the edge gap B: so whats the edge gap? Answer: -3.00 nm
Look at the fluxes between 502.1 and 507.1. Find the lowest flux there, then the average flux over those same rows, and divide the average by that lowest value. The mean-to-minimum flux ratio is 1.03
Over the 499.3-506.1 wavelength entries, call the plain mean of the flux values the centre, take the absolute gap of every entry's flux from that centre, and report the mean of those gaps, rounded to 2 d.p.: 0.32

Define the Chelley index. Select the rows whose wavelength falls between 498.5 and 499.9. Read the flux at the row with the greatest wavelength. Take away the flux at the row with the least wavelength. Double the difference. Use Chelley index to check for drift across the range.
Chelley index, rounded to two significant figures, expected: 1.6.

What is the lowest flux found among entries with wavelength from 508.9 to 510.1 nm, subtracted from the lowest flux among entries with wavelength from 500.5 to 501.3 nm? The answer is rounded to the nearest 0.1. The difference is 0.0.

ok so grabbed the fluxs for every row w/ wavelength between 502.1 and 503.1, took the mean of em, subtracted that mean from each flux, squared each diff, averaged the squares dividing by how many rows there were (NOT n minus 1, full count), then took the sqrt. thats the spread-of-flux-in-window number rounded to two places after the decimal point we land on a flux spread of 0.06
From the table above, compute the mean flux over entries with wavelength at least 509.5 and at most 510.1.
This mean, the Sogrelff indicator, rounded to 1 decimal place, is 19.0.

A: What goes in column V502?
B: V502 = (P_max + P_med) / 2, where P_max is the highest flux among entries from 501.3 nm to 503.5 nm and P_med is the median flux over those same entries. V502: 18.7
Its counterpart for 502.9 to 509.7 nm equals 19.3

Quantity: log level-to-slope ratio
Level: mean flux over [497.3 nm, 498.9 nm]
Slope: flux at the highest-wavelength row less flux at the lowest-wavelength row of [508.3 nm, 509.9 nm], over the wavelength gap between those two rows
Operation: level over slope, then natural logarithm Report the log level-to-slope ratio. 4.2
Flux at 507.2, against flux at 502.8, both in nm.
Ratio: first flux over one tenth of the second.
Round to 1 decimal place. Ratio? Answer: 10.3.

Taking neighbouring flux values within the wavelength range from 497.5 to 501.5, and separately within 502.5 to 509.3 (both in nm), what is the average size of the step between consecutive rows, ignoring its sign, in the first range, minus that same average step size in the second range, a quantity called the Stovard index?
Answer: 0.10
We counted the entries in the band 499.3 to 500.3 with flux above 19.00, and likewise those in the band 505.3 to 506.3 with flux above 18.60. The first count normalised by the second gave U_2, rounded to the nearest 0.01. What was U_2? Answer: 0.60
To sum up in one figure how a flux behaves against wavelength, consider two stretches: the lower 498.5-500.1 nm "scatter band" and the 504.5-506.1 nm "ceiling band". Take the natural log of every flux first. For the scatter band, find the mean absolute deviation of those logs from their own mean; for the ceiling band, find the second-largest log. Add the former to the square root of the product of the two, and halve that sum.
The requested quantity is 0.10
